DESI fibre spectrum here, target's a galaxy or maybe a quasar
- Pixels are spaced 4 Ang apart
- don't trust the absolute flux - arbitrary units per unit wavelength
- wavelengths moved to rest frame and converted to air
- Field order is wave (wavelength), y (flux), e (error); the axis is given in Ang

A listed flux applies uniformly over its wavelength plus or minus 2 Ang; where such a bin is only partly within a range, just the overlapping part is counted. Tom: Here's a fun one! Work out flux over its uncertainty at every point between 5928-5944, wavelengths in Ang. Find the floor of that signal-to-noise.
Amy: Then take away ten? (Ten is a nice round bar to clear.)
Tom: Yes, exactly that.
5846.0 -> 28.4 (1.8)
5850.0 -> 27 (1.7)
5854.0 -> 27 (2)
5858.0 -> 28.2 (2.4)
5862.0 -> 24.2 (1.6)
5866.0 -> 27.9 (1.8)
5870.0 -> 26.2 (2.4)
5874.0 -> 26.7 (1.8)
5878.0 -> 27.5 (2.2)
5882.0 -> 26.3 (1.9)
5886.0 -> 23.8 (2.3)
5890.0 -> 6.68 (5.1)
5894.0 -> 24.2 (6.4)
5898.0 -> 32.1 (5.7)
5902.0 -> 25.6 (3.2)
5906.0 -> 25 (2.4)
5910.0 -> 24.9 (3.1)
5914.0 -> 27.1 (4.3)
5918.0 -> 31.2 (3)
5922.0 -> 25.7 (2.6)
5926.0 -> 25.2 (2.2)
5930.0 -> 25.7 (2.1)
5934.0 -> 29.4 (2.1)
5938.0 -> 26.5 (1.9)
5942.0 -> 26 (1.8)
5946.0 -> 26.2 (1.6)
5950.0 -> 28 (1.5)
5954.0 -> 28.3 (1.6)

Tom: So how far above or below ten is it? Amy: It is 2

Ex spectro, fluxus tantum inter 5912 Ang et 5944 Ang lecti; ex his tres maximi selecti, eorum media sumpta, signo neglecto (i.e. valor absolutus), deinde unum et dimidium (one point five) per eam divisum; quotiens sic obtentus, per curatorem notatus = 0.0513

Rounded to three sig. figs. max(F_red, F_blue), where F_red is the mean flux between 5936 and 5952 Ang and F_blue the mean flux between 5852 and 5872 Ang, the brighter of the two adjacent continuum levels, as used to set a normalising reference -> 26.7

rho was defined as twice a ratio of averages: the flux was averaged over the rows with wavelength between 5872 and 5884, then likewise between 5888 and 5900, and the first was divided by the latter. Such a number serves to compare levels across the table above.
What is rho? 2.6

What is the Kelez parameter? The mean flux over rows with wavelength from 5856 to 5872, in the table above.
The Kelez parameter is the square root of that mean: 5.16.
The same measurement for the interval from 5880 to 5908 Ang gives 4.84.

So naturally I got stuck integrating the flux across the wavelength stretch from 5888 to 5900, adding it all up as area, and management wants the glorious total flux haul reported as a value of 252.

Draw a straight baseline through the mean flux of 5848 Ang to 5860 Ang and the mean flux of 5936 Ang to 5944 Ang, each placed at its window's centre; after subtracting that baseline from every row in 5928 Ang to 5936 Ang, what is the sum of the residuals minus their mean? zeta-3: 1.2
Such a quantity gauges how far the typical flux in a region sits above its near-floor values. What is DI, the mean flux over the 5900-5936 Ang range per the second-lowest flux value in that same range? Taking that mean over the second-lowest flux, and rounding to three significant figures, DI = 1.07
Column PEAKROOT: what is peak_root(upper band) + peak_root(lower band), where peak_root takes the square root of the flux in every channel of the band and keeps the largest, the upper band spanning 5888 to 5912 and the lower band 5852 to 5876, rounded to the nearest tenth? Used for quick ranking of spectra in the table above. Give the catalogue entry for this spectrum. 11.0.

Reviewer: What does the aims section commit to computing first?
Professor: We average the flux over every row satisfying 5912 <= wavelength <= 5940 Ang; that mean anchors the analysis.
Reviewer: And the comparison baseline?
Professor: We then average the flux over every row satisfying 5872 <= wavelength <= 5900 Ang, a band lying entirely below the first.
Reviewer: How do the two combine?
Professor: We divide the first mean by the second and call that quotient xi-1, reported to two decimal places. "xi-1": 1.14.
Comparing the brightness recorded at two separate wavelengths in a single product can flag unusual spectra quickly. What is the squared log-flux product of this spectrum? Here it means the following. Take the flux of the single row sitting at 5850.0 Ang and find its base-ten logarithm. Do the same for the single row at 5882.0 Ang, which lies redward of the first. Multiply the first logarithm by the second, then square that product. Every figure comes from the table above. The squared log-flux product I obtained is 4.13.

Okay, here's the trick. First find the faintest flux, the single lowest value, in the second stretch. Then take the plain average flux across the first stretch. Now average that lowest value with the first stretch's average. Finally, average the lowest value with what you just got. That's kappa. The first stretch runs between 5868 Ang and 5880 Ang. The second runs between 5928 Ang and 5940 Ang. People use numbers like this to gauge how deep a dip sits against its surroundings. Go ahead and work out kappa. 26.0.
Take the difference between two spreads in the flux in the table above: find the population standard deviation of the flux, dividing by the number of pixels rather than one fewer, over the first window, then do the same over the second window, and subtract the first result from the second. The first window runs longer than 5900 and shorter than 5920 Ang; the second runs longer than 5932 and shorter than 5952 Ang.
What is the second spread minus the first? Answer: -1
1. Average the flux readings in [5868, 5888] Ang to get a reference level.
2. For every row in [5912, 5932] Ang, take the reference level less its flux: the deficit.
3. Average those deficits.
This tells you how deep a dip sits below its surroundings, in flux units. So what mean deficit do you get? -0.88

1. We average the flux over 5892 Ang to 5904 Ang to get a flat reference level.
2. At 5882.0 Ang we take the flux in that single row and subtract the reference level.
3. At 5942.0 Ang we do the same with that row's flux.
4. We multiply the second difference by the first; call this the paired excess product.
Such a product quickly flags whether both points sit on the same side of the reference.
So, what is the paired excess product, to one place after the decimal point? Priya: 1.3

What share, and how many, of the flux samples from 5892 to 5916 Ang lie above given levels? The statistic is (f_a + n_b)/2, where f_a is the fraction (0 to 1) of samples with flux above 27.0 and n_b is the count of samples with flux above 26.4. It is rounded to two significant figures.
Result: 1.2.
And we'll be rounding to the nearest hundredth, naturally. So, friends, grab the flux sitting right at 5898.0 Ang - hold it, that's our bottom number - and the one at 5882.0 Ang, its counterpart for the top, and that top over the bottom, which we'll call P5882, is 0.82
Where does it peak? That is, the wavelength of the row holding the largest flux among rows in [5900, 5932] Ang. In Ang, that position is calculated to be 5918.0 Ang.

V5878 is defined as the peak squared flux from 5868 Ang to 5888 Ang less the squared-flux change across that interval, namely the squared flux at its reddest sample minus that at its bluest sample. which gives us 876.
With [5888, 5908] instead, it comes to 450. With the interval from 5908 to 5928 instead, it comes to 958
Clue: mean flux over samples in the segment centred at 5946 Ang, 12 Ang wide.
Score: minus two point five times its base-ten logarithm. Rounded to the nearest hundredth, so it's -3.57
